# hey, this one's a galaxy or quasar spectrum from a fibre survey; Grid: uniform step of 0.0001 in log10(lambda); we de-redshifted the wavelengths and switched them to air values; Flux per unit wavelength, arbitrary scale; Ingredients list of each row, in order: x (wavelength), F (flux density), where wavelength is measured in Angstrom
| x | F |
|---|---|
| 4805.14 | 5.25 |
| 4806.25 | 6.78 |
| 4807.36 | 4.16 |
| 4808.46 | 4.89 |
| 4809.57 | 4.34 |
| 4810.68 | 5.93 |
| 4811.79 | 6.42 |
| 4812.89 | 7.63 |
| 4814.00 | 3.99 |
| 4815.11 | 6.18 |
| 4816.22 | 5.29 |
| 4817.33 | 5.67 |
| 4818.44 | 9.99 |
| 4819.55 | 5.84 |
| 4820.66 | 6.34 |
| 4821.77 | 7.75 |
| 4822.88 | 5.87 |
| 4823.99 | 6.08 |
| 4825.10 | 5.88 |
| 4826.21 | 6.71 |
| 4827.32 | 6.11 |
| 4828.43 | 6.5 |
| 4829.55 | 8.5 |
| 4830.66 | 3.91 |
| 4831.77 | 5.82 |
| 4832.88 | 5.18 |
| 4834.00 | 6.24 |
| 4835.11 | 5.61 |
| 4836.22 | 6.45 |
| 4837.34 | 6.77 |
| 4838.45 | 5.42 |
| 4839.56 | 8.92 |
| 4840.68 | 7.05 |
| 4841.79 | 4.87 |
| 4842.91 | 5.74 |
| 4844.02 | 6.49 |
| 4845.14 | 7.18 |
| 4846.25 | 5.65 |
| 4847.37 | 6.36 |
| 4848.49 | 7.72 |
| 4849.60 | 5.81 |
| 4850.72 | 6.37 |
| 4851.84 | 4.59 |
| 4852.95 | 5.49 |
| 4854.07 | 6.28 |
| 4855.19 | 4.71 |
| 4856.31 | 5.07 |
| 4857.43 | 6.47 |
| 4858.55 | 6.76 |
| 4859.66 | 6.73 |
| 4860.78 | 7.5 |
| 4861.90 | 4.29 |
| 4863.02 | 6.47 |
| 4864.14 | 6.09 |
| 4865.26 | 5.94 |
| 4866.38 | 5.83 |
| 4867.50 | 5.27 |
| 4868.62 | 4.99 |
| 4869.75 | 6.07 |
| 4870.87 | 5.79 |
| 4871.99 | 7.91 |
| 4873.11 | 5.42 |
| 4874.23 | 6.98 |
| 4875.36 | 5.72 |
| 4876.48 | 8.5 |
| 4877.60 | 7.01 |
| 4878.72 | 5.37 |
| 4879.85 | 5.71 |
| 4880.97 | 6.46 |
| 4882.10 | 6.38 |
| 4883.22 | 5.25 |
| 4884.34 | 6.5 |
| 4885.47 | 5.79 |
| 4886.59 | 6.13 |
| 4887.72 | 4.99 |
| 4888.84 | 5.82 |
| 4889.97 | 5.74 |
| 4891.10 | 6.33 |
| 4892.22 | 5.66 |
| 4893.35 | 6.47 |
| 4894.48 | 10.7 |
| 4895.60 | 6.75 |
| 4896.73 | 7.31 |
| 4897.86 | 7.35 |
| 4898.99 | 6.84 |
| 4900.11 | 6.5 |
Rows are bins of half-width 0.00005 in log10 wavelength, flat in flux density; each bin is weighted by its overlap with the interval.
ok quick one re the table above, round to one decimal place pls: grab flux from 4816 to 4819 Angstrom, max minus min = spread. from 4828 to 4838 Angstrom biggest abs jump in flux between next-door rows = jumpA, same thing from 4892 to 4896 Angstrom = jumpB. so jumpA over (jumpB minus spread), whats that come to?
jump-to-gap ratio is -9.8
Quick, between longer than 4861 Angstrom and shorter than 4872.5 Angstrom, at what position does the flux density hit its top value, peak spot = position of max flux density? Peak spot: 4871.99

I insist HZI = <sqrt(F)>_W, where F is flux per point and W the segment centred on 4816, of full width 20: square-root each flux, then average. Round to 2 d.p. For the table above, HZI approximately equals 2.45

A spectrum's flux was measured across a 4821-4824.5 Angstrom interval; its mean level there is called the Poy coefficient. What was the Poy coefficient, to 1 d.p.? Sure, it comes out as 6.6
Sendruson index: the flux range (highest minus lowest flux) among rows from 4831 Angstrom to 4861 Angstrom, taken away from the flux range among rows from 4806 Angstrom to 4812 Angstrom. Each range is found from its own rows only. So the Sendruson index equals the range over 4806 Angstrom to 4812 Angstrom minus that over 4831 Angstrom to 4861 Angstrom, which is -1.7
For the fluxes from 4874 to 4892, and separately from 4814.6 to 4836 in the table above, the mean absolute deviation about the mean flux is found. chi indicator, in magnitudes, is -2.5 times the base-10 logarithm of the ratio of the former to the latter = 0.33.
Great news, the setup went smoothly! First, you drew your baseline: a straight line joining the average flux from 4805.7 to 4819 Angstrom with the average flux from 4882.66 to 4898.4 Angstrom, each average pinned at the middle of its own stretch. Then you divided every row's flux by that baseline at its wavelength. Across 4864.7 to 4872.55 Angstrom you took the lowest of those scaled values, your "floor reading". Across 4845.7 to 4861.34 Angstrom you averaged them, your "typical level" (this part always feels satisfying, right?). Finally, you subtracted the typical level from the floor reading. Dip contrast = -0.193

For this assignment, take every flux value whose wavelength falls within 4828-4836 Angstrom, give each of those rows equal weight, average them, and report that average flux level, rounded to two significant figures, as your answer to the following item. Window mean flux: 6.0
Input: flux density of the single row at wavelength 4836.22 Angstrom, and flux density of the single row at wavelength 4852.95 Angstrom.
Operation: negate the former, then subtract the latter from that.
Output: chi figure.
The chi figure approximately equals -11.9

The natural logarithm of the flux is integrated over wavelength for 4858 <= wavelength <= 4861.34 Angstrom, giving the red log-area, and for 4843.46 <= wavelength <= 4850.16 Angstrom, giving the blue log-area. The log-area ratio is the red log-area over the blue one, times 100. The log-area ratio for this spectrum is 52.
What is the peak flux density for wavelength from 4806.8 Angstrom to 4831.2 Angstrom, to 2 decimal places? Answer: 9.99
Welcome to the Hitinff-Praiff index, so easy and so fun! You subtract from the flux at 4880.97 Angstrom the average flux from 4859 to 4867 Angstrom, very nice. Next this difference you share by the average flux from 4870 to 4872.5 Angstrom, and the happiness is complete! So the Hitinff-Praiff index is 0.05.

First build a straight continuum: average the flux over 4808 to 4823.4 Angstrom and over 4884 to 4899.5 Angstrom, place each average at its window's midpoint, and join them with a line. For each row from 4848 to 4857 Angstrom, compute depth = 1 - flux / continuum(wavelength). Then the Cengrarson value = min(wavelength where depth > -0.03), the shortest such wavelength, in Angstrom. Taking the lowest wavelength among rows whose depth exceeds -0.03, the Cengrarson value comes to 4849.60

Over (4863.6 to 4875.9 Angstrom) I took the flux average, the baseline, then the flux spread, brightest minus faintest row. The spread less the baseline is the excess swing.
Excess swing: -3.1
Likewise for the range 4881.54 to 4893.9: -4.4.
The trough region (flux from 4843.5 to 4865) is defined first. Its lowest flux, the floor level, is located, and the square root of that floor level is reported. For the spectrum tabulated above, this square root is 2.07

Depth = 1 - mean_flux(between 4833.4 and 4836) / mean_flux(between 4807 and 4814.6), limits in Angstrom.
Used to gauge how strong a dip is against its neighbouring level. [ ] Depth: -0.11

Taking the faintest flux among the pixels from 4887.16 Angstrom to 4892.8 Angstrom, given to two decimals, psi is 4.99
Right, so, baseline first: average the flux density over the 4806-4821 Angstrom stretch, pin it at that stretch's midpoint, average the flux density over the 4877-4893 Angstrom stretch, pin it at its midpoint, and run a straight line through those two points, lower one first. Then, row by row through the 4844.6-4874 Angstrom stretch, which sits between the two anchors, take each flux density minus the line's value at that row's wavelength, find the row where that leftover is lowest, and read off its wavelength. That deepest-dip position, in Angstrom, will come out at 4861.90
